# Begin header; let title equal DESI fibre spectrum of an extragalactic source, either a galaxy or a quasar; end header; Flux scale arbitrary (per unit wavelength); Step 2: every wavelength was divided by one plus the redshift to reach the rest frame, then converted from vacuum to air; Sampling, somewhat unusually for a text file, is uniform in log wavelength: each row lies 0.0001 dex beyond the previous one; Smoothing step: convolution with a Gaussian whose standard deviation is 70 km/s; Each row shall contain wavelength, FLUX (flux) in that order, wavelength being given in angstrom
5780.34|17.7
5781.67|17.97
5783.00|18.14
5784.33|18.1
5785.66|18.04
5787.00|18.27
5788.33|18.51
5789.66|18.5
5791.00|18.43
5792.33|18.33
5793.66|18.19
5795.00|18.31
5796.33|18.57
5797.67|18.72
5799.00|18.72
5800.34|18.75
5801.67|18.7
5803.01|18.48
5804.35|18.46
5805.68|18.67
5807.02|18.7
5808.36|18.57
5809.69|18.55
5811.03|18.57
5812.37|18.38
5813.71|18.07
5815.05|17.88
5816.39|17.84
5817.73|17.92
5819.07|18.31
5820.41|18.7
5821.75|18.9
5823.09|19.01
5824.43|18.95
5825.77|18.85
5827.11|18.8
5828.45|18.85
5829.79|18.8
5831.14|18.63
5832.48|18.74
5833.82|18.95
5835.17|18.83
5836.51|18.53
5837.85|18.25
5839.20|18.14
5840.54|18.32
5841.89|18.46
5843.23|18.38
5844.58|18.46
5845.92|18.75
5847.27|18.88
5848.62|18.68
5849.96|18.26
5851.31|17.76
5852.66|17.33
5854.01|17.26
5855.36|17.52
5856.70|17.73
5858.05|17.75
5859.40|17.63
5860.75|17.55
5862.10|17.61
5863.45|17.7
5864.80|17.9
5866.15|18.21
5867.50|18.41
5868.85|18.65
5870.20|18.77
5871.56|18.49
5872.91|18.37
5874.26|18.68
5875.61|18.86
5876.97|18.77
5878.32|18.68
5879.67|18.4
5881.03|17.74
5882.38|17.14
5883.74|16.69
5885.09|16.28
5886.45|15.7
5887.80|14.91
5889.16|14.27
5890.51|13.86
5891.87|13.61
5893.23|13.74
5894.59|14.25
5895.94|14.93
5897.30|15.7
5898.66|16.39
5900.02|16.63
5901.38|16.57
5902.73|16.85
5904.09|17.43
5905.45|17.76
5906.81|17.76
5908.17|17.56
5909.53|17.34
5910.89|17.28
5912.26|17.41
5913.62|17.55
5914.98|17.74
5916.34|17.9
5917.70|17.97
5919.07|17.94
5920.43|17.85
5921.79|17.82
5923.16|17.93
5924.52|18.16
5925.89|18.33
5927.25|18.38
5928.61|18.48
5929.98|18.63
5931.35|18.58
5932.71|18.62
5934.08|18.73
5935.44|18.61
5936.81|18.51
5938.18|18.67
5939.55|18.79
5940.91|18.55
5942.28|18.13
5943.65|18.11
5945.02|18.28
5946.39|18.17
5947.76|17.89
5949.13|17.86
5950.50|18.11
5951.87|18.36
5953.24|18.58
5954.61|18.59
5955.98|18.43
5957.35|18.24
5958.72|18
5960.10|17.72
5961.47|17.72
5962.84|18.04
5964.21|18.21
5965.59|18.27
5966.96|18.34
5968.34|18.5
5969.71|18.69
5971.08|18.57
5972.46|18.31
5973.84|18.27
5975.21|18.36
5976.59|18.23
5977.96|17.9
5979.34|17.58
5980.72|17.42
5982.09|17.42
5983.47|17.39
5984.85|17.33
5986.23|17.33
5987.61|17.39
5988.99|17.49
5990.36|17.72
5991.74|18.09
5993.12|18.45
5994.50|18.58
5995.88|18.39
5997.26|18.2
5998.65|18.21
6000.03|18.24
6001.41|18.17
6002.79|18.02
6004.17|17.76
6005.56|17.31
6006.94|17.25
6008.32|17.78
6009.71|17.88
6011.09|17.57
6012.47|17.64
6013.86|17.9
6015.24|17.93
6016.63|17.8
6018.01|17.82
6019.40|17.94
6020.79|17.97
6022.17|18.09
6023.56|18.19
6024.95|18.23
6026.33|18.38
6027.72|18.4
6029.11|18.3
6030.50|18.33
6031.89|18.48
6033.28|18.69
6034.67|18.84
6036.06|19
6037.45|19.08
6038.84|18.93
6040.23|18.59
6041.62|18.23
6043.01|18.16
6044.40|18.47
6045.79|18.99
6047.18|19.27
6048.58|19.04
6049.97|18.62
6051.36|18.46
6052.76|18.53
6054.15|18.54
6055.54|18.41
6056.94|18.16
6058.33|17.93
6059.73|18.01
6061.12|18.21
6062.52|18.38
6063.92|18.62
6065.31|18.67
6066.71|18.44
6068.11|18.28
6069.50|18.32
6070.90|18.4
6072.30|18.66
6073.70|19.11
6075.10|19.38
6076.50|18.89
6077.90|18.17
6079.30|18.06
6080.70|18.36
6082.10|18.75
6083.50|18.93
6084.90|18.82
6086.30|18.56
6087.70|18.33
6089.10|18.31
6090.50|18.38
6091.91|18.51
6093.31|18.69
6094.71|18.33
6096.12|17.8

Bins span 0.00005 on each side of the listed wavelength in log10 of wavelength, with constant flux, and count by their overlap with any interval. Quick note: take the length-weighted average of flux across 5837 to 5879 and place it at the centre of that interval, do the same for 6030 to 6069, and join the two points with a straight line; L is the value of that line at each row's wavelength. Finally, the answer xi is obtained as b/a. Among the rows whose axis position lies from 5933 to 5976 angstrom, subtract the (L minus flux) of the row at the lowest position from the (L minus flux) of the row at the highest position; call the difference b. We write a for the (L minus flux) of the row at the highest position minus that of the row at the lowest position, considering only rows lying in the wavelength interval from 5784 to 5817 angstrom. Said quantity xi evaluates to 1.4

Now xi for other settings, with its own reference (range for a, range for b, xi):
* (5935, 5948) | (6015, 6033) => -0.7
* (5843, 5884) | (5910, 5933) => -0.7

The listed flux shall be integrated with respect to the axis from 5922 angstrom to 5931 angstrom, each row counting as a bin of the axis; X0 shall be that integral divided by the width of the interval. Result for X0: 18.3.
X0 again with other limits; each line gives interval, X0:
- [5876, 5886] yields 17.6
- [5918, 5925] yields 17.9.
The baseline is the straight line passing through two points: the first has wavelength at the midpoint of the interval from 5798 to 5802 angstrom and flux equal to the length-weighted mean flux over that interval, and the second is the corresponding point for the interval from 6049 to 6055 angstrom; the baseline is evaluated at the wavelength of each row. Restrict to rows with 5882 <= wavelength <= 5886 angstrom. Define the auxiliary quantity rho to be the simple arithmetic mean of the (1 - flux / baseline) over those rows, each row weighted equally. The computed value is 0.107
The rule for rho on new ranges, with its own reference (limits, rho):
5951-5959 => 0.015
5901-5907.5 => 0.075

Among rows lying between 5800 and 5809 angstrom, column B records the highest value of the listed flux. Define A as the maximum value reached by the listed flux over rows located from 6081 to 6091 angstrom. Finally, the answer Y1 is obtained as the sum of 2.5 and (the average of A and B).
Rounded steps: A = 18.93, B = 18.75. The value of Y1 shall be 21.3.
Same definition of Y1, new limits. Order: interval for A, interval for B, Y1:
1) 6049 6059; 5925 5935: 21.2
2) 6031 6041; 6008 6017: 21.0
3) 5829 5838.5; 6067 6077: 21.7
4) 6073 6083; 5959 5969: 21.4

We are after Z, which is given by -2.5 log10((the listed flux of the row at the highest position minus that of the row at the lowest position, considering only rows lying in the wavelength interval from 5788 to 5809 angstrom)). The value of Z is 3.1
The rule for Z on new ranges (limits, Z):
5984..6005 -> 0.9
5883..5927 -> -0.5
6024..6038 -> 0.2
